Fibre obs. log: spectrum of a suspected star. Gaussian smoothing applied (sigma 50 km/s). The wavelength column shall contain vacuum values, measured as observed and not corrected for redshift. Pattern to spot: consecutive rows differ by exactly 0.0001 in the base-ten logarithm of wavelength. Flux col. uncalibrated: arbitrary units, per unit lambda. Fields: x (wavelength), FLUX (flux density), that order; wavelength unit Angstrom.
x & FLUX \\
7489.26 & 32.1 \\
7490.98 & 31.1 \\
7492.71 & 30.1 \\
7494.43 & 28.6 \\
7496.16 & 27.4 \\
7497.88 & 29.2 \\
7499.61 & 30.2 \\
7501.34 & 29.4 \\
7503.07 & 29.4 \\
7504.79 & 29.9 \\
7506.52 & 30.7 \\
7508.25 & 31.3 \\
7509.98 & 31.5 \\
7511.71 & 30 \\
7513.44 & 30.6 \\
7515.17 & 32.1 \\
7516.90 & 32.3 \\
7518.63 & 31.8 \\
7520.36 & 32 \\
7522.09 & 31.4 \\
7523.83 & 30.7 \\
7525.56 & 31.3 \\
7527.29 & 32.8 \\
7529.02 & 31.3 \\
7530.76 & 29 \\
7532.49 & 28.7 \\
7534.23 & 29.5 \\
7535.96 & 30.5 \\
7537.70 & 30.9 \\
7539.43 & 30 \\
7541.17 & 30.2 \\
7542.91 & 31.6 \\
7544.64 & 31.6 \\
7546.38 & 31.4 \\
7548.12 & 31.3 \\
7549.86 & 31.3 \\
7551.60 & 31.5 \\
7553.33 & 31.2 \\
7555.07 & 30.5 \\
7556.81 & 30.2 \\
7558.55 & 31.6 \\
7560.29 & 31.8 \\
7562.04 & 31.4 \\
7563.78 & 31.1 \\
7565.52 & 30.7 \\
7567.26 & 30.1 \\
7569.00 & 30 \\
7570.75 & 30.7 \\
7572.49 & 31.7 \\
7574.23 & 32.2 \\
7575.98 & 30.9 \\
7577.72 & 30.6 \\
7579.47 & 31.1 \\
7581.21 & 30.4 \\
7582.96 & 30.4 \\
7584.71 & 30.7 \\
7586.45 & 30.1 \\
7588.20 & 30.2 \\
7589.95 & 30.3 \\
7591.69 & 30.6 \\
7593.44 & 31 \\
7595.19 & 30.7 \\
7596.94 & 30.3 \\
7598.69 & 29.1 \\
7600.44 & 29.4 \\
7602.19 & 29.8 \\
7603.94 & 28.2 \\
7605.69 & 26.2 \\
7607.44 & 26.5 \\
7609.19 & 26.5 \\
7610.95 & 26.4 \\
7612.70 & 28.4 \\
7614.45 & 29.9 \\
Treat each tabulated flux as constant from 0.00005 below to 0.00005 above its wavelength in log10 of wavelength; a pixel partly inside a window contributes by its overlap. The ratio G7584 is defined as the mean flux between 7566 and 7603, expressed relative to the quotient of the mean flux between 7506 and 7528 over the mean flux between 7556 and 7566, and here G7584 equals 30.2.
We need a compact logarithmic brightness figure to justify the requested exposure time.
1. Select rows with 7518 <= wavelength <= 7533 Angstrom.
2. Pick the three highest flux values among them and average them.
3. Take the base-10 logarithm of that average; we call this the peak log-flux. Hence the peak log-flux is 1.51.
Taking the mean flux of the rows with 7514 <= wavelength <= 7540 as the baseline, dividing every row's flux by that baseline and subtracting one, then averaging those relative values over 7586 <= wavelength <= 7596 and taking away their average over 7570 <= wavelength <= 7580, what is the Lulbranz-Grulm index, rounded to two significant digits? -0.023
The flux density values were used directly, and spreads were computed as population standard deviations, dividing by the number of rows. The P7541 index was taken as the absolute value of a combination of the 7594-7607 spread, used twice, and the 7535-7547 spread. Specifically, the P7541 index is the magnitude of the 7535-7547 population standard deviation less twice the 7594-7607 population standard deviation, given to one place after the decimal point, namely 2.2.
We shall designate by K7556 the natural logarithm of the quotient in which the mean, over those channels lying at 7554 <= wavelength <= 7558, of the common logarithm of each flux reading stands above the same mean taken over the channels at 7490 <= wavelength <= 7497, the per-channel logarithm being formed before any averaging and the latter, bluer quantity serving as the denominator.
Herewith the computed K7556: 0.011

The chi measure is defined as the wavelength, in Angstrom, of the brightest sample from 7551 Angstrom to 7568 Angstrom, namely 7560.29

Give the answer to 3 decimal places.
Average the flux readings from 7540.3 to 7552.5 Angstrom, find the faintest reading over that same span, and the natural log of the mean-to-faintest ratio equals 0.035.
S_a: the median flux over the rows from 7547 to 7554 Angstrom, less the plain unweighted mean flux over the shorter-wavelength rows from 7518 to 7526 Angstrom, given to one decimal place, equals -0.1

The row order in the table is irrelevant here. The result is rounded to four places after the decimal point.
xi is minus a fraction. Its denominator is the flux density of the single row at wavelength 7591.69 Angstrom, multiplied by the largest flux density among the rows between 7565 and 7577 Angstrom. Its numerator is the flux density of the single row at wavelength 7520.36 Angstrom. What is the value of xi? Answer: -0.0325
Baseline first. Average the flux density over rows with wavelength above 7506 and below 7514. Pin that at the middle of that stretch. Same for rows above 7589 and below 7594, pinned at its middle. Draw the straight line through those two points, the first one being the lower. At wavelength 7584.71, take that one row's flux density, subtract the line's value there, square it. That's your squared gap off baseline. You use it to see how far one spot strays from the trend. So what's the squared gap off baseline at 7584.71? 0.00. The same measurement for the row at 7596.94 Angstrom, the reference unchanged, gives 0.10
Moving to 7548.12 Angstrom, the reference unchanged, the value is 0.32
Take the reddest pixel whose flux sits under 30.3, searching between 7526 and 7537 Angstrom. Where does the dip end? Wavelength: 7534.23 Angstrom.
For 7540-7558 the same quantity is 7556.81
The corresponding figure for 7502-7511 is 7504.79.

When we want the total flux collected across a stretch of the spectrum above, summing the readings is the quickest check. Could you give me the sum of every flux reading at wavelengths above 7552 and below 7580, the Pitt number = 496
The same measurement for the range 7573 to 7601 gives 488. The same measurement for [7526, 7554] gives 493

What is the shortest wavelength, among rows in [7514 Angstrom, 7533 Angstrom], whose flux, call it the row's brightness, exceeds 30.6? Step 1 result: 7515.17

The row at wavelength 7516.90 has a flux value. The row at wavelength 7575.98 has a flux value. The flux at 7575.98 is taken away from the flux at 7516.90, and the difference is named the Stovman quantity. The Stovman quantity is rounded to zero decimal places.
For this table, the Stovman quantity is 1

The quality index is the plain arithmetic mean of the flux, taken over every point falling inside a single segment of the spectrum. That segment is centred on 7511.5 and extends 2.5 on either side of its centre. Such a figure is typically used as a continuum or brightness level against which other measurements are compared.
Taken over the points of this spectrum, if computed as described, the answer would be 30.7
